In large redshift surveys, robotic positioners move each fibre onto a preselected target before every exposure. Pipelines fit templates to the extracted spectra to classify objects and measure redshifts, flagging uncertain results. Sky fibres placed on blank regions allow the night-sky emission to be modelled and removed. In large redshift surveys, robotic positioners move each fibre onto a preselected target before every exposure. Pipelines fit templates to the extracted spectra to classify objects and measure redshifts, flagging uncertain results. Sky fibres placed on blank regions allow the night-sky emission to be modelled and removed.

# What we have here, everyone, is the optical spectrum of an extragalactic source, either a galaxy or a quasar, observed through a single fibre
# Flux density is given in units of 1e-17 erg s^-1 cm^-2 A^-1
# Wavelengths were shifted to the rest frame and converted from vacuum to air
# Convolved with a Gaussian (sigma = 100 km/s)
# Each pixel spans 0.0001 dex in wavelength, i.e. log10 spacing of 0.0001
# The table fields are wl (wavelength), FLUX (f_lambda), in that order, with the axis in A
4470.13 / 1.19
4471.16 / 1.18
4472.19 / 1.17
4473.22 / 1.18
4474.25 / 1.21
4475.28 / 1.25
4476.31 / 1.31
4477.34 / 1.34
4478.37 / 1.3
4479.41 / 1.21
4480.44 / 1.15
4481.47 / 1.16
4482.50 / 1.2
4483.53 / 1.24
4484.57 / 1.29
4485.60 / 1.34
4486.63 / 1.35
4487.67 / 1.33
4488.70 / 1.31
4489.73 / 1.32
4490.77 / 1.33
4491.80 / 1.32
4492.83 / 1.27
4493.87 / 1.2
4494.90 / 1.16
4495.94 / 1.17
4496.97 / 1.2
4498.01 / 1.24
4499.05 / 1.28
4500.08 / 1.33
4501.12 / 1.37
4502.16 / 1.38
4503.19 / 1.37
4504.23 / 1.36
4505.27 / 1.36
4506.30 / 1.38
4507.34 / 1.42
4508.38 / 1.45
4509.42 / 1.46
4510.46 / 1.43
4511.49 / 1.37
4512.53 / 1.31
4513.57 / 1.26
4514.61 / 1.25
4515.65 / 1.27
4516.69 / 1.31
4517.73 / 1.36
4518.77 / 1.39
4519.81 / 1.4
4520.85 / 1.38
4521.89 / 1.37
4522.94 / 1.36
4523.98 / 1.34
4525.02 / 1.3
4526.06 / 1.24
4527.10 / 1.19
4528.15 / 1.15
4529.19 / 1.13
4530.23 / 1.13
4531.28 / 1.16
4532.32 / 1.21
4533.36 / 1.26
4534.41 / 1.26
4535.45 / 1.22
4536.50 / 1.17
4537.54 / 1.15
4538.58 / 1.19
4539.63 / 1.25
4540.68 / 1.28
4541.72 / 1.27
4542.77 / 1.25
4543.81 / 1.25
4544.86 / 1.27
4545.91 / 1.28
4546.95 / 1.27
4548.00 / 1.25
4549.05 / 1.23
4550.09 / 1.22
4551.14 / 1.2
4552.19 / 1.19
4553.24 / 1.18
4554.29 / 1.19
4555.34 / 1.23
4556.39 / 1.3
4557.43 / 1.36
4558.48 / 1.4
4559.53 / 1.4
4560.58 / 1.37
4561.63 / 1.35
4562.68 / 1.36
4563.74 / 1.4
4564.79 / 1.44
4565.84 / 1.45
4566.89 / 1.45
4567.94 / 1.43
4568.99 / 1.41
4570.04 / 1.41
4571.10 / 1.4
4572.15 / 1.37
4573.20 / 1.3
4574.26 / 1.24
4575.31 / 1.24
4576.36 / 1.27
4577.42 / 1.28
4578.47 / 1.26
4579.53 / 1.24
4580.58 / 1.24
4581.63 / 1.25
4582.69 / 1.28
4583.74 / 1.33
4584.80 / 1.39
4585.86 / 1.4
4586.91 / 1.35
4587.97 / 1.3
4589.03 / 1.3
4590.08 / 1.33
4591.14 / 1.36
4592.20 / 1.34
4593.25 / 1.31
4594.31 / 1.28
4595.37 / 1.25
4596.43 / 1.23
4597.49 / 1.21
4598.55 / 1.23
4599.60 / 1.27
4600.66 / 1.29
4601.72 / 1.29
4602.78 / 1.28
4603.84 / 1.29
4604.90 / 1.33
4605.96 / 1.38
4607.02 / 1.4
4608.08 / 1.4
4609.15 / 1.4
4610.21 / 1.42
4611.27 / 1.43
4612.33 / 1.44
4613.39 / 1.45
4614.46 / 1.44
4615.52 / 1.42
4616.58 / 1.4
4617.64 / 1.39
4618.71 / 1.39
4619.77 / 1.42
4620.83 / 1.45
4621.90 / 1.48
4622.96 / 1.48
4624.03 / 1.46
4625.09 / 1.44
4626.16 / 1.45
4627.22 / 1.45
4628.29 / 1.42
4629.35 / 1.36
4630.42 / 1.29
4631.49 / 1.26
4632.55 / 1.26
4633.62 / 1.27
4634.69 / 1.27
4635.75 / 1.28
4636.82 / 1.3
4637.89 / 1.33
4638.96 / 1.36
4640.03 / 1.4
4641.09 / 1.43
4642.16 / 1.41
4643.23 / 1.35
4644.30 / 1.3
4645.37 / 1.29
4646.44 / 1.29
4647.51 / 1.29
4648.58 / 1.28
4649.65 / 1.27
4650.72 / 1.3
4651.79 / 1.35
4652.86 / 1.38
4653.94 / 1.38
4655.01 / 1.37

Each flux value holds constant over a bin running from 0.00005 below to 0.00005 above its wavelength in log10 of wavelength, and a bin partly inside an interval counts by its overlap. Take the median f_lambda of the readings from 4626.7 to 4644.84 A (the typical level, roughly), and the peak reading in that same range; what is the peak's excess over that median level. 0.12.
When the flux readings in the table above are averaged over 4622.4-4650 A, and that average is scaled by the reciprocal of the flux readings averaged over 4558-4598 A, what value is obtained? 1.01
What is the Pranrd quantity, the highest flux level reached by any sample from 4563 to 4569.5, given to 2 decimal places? 1.45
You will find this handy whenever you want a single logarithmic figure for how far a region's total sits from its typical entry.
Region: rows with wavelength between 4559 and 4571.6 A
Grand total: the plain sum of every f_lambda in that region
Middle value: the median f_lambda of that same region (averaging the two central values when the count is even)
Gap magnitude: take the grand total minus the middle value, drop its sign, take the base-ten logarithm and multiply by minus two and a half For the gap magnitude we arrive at -3.0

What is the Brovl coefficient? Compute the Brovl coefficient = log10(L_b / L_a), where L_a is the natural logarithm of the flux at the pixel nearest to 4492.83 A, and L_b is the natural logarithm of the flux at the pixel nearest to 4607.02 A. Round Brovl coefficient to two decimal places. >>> 0.15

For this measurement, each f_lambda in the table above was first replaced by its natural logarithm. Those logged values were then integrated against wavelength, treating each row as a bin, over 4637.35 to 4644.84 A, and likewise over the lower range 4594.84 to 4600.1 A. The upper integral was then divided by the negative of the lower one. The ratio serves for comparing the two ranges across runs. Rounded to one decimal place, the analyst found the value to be -2.1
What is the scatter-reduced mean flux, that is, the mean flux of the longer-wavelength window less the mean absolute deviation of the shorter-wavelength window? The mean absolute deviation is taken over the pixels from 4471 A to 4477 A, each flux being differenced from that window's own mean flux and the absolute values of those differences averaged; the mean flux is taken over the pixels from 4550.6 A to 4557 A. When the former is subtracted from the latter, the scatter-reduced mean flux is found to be 1.17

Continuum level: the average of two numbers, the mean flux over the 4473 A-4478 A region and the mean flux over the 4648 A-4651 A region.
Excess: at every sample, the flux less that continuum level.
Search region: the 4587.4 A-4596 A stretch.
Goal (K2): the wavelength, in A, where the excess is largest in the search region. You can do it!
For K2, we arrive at 4591.14 A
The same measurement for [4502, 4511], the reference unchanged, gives 4509.42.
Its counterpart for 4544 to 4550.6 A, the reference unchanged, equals 4545.91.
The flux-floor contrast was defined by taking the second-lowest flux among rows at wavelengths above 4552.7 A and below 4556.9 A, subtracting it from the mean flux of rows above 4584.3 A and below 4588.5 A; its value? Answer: 0.17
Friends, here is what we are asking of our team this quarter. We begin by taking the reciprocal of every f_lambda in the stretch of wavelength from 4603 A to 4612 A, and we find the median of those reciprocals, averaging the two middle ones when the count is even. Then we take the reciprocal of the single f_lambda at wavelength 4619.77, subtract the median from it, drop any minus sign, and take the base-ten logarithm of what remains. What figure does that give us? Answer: -2.0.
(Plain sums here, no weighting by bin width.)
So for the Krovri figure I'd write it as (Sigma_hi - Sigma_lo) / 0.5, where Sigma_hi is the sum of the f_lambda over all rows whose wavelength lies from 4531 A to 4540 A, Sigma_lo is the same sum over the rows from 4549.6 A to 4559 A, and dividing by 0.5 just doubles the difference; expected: -0.8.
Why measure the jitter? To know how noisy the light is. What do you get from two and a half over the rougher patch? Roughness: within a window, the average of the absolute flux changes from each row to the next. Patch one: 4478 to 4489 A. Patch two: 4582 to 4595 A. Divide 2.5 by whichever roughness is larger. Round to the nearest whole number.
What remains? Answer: 64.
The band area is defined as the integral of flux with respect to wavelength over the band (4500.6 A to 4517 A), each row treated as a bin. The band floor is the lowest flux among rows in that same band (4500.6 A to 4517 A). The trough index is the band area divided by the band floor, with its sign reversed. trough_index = -18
